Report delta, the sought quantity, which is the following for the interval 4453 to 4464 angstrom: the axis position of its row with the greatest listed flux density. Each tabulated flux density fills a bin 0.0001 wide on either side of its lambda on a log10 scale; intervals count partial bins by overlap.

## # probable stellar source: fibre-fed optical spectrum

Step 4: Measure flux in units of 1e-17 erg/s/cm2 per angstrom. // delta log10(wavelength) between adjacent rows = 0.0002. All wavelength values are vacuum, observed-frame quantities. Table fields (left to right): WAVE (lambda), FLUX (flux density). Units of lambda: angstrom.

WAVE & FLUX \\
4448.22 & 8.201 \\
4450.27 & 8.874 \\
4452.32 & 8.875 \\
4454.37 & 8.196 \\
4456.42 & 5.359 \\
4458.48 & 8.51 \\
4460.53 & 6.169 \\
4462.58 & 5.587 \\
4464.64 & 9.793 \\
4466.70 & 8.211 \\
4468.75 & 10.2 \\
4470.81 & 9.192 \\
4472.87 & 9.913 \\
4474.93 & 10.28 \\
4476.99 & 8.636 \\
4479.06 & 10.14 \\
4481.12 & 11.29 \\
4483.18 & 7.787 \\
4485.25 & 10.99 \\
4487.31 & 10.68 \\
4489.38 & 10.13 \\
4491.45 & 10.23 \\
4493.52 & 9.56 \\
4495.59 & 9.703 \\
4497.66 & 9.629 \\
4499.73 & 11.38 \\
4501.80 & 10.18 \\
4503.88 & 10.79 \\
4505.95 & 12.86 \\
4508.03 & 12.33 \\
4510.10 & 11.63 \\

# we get 4458.48 angstrom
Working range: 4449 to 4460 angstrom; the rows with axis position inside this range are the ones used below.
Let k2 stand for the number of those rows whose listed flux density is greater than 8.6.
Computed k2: 2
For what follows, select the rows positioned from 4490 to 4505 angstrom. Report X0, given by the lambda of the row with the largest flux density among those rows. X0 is 4499.73 angstrom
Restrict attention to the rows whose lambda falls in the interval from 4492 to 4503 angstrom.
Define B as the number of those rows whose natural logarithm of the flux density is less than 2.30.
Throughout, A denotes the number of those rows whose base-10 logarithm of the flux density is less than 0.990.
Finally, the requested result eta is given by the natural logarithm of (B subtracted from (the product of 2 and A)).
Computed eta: 1.1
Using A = 3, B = 3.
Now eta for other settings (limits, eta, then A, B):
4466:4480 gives 0.7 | 3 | 4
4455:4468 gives 1.4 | 5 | 6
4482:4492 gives 0.0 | 1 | 1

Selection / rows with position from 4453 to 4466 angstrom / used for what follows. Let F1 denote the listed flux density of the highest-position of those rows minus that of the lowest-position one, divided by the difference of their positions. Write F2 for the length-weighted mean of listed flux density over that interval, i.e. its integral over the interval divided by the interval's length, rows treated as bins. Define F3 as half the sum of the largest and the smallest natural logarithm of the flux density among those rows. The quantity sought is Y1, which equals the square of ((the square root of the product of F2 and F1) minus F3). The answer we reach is 0.8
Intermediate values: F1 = 0.16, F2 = 7.3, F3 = 1.98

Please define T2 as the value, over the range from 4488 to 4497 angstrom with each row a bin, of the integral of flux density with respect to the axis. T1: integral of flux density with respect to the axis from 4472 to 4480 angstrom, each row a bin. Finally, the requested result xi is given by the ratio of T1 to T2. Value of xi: 0.87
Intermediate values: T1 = 77.8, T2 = 89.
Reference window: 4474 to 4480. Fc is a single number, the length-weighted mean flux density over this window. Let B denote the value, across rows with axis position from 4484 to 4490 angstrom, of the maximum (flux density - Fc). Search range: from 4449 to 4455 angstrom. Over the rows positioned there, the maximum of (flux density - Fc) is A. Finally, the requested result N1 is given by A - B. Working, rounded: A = -1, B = 1.33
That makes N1 -2.1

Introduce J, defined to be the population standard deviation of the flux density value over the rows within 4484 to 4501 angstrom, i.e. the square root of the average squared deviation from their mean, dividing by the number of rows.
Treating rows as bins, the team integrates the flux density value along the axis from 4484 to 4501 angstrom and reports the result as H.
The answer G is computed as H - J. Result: 174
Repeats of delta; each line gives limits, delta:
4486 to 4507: 4505.95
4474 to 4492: 4481.12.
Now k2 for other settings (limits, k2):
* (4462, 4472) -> 3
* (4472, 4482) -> 5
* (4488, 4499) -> 5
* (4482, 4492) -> 4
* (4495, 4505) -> 5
